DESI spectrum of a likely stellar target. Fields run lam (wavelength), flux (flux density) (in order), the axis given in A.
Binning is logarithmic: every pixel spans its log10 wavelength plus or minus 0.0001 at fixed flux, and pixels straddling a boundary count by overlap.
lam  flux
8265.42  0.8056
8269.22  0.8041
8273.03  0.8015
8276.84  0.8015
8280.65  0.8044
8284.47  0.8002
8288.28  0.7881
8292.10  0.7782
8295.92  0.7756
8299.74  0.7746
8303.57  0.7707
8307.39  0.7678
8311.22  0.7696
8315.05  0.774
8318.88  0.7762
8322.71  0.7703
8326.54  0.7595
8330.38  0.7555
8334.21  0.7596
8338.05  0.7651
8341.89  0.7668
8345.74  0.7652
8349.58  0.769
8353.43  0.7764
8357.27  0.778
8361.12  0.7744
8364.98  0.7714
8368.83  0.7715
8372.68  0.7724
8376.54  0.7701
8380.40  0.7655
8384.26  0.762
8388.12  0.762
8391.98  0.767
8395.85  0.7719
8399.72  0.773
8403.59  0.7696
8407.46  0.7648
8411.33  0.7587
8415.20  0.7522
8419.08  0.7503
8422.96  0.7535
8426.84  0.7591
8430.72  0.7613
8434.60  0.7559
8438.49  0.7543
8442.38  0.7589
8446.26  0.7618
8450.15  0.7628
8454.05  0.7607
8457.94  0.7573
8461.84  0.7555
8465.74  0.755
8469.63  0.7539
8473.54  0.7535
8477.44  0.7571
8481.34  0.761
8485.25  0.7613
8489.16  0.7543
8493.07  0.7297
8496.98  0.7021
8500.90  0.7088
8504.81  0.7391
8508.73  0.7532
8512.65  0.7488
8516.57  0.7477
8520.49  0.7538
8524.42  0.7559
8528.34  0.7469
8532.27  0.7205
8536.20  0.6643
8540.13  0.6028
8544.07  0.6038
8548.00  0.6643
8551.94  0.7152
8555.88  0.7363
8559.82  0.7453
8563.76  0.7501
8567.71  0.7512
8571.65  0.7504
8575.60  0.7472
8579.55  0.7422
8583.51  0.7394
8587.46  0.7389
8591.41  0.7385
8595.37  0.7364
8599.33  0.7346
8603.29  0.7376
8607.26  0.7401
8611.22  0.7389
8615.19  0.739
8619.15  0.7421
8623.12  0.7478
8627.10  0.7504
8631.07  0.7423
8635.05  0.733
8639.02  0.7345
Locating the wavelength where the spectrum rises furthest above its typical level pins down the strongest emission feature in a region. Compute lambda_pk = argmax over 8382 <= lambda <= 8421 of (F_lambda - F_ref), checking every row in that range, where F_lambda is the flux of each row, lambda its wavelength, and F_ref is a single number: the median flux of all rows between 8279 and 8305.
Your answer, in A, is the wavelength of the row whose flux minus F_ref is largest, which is 8399.72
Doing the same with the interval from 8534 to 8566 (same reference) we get 8563.76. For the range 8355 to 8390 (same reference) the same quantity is 8357.27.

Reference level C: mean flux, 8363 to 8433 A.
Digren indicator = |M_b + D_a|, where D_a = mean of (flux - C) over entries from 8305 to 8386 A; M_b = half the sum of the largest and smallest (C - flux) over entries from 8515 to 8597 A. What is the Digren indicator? 0.089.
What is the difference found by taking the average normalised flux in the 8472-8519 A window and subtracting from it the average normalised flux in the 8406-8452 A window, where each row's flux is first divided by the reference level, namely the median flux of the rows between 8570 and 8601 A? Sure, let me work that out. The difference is -0.020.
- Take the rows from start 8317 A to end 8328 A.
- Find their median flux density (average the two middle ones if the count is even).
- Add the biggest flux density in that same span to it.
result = 1.55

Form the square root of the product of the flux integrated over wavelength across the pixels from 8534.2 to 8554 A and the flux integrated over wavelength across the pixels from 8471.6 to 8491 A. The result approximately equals 13.8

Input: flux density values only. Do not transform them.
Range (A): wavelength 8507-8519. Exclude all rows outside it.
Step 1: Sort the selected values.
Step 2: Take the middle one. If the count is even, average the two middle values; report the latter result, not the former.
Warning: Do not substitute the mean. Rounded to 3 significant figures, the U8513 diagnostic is 0.749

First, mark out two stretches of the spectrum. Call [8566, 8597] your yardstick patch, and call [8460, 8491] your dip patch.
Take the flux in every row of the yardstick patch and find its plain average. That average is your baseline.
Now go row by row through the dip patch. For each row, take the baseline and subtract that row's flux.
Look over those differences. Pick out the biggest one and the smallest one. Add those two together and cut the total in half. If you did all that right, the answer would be -0.014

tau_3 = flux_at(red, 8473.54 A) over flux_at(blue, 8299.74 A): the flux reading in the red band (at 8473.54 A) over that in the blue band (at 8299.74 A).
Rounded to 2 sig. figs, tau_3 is 0.97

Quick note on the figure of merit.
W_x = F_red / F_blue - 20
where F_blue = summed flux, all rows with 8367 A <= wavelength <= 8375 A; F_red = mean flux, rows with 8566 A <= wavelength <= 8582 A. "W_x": -19.5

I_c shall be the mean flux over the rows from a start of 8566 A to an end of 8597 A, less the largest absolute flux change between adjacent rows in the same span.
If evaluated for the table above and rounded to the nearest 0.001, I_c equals 0.738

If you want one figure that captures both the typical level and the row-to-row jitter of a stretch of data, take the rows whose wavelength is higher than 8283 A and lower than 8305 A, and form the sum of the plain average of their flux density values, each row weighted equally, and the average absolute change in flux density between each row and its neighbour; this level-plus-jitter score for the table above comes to 0.787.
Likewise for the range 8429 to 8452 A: 0.762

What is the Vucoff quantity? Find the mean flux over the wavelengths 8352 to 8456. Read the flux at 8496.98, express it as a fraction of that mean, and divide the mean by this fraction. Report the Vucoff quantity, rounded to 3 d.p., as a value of 0.832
